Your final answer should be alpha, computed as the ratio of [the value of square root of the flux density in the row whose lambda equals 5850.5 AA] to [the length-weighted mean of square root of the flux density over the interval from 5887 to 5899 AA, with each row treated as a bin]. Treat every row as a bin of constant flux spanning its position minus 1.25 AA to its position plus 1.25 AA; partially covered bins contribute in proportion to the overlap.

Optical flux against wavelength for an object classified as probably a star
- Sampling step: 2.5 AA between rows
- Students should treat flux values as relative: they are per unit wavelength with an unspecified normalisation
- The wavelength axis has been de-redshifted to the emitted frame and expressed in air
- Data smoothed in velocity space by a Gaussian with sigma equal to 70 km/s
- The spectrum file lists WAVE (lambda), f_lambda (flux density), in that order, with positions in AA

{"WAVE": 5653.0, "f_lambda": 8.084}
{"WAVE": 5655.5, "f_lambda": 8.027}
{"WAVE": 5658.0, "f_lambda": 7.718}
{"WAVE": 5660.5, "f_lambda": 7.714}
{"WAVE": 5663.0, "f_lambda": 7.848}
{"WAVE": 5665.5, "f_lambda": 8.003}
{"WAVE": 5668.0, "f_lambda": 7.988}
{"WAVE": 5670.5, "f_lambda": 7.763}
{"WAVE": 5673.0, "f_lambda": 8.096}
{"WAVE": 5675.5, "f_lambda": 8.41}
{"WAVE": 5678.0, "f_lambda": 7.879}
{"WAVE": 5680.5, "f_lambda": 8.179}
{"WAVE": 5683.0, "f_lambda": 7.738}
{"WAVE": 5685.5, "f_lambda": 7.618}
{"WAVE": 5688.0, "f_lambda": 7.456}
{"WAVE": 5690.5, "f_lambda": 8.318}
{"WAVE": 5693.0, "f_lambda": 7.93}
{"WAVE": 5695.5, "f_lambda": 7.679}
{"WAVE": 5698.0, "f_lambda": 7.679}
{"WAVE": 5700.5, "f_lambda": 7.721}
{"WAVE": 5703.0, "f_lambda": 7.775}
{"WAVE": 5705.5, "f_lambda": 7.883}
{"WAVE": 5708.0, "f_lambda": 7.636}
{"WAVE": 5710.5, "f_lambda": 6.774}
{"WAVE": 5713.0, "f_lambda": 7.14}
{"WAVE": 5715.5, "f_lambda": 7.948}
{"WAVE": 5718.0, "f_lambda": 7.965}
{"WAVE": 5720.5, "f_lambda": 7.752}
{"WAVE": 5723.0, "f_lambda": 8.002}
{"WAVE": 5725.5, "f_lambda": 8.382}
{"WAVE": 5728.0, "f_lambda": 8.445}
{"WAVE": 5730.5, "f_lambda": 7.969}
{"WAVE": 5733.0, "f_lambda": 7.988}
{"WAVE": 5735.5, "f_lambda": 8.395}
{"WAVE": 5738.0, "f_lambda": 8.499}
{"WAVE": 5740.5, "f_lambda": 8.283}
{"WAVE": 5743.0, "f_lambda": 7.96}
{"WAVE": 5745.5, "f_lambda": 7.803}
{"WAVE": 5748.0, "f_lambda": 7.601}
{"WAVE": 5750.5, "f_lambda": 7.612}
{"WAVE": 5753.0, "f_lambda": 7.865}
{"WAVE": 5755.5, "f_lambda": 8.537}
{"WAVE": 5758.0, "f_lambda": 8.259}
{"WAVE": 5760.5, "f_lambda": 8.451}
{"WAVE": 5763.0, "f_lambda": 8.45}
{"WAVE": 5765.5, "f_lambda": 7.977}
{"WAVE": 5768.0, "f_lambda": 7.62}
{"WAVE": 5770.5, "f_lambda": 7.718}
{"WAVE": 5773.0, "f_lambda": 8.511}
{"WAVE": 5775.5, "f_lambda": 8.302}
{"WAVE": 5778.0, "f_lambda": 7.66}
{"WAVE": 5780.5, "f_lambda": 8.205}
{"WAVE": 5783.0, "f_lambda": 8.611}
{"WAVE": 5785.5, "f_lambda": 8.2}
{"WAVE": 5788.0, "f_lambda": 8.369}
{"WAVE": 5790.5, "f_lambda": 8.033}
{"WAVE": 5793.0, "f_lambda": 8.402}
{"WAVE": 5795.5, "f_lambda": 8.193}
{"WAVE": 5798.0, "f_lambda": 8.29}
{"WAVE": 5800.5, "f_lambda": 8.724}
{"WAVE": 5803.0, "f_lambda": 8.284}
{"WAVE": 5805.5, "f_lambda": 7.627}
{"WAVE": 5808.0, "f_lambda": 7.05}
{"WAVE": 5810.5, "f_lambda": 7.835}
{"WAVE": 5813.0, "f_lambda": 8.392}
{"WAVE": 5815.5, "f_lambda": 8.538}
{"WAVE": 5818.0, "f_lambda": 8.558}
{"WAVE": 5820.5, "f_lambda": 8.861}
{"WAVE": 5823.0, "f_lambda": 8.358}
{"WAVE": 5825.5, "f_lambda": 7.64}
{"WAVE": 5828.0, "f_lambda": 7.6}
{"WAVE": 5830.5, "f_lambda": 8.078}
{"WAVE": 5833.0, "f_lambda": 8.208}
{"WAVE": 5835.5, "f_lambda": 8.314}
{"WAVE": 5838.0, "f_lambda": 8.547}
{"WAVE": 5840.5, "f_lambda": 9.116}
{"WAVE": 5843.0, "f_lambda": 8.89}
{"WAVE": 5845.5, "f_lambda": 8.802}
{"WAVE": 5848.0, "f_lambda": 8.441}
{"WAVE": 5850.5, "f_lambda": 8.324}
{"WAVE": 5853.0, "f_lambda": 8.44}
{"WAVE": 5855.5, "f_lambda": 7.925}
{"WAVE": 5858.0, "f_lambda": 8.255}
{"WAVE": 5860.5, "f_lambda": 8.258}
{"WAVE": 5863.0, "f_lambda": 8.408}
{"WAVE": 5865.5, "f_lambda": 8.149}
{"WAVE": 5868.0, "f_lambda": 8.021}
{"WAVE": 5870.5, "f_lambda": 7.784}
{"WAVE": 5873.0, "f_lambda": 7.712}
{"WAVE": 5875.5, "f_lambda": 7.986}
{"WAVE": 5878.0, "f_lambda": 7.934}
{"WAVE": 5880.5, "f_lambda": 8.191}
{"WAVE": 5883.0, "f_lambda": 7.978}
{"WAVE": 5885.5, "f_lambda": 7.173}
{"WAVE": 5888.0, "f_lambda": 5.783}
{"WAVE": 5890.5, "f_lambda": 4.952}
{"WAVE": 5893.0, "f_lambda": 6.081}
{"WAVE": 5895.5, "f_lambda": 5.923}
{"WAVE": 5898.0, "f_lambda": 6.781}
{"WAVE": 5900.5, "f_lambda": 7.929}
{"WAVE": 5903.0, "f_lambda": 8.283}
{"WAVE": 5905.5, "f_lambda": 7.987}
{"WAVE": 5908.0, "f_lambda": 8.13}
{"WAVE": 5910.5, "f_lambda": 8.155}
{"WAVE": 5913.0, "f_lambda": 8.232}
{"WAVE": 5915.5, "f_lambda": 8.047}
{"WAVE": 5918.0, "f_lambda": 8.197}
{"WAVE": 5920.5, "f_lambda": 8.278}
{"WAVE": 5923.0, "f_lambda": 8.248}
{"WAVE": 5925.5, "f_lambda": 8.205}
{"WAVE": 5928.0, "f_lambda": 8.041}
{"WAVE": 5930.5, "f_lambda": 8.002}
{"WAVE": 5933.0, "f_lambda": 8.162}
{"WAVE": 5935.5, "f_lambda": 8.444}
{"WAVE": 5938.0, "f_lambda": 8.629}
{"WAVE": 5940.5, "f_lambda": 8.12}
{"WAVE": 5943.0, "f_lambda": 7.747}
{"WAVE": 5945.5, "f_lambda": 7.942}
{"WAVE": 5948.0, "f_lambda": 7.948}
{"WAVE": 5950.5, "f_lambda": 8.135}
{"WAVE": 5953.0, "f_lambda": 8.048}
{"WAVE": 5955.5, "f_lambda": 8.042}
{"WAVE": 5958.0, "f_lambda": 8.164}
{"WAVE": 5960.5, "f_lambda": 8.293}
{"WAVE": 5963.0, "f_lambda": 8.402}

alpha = 1.19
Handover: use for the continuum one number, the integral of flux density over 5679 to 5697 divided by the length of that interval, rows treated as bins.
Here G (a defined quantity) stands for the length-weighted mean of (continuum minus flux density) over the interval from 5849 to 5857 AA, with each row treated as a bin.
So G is -0.4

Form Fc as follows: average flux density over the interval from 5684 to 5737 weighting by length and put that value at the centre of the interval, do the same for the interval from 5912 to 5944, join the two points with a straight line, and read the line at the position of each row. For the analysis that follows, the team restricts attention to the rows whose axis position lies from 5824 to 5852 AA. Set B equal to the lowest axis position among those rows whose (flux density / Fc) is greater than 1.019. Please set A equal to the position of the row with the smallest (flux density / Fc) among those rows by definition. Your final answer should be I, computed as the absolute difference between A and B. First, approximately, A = 5828.0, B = 5833.0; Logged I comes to 5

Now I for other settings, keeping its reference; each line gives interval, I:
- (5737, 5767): 10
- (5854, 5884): 15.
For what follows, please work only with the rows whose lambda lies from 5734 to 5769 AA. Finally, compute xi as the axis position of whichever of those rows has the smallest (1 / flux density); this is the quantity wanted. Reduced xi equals 5755.5 AA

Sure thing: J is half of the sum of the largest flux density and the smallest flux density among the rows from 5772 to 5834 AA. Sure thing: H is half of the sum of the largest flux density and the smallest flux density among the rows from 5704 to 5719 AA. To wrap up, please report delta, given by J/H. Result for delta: 1.080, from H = 7.4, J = 7.96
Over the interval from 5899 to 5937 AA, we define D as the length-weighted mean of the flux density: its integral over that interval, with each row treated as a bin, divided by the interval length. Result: 8.15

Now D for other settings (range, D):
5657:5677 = 7.94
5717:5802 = 8.15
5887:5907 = 6.74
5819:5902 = 7.85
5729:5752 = 8.02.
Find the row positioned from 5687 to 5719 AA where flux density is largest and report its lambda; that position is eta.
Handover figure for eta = 5690.5 AA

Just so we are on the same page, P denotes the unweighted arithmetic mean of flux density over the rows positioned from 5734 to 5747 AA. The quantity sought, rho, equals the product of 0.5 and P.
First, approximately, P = 8.2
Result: 4.09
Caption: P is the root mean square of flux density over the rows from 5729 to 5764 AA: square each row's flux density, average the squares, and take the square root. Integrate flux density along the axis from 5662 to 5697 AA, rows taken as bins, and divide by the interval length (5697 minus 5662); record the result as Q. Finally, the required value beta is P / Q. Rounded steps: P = 8.13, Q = 7.9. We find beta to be 1.03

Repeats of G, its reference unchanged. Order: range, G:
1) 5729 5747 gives -0.3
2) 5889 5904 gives 1.2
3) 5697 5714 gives 0.3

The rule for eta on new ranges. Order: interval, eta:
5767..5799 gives 5783.0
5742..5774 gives 5755.5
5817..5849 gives 5840.5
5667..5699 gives 5675.5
